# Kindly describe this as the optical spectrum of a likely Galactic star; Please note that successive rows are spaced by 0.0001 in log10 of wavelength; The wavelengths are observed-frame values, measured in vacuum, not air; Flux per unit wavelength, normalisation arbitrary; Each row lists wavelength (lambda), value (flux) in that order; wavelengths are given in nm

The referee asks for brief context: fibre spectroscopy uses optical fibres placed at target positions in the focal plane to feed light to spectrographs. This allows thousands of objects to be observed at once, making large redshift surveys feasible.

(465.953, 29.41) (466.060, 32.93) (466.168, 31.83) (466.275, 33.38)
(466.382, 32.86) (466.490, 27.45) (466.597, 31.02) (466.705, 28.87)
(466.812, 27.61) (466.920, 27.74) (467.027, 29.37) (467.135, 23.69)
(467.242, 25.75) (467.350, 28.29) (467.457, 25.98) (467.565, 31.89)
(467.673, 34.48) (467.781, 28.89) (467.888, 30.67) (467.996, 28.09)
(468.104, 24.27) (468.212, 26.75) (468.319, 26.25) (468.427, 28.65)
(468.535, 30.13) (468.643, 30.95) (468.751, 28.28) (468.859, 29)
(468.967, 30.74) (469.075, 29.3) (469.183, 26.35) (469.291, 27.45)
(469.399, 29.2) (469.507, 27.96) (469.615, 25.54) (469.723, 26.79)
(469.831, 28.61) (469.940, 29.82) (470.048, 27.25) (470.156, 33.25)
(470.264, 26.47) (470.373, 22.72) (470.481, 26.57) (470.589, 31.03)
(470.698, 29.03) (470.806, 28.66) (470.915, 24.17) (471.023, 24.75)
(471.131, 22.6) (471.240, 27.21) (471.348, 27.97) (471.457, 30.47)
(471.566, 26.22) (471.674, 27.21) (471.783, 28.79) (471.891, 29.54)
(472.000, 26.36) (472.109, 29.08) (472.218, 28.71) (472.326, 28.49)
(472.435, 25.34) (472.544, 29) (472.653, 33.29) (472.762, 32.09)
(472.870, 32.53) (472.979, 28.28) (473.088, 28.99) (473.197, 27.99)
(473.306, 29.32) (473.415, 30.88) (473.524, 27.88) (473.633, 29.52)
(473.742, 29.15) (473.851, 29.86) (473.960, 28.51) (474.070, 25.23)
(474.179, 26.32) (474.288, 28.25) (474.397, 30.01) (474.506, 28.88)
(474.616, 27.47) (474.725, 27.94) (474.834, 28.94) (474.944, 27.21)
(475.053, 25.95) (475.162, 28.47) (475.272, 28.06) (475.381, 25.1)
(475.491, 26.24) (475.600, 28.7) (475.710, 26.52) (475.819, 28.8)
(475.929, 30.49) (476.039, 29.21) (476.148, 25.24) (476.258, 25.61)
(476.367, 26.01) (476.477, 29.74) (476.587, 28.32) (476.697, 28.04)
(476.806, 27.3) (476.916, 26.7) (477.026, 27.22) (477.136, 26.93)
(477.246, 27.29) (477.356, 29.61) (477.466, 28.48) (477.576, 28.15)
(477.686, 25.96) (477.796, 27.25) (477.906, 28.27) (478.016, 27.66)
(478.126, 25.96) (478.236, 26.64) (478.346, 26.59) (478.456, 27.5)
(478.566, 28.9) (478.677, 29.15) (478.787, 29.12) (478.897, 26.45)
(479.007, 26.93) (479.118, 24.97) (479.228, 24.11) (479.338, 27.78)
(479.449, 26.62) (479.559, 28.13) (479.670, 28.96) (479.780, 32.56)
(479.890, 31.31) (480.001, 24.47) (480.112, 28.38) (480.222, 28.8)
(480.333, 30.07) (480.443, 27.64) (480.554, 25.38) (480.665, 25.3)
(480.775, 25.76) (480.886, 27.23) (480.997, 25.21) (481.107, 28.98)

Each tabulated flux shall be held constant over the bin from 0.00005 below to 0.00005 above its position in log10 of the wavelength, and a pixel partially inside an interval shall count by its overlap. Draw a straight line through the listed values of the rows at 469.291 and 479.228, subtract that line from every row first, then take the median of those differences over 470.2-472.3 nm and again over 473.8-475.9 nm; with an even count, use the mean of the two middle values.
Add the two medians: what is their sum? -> 3.04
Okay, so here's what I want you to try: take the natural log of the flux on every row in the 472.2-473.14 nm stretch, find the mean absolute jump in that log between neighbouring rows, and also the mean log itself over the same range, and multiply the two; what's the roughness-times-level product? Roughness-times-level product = 0.26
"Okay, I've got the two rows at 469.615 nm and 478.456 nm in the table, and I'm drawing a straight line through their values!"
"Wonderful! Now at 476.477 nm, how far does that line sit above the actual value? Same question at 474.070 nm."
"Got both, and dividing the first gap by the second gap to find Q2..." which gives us -2.06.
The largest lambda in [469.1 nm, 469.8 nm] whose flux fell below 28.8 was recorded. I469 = 469.723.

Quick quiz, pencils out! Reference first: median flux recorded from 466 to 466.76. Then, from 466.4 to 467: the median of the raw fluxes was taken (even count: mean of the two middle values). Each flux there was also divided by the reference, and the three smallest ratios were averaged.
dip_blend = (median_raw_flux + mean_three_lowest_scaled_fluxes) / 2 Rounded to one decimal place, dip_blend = 14.3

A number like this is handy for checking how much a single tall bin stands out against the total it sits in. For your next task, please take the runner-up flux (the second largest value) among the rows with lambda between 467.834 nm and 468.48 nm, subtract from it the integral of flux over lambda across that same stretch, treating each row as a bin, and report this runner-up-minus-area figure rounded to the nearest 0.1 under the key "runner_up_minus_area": 10.9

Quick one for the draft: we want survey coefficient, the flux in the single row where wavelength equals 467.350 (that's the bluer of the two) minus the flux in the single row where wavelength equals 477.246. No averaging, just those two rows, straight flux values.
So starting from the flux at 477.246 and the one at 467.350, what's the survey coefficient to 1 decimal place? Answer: 1.0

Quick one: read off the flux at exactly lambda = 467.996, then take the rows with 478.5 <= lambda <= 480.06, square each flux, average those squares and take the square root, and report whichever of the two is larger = 28.1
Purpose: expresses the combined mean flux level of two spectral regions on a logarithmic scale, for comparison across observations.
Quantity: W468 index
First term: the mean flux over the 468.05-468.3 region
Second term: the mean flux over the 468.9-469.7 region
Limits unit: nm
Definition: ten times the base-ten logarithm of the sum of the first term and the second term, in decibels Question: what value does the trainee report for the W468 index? 17.3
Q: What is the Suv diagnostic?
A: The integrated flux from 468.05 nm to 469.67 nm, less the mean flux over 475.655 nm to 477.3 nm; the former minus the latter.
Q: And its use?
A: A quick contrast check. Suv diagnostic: 17.9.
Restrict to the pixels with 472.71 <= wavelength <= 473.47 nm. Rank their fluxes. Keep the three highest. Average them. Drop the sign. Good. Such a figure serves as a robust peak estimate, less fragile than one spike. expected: 32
